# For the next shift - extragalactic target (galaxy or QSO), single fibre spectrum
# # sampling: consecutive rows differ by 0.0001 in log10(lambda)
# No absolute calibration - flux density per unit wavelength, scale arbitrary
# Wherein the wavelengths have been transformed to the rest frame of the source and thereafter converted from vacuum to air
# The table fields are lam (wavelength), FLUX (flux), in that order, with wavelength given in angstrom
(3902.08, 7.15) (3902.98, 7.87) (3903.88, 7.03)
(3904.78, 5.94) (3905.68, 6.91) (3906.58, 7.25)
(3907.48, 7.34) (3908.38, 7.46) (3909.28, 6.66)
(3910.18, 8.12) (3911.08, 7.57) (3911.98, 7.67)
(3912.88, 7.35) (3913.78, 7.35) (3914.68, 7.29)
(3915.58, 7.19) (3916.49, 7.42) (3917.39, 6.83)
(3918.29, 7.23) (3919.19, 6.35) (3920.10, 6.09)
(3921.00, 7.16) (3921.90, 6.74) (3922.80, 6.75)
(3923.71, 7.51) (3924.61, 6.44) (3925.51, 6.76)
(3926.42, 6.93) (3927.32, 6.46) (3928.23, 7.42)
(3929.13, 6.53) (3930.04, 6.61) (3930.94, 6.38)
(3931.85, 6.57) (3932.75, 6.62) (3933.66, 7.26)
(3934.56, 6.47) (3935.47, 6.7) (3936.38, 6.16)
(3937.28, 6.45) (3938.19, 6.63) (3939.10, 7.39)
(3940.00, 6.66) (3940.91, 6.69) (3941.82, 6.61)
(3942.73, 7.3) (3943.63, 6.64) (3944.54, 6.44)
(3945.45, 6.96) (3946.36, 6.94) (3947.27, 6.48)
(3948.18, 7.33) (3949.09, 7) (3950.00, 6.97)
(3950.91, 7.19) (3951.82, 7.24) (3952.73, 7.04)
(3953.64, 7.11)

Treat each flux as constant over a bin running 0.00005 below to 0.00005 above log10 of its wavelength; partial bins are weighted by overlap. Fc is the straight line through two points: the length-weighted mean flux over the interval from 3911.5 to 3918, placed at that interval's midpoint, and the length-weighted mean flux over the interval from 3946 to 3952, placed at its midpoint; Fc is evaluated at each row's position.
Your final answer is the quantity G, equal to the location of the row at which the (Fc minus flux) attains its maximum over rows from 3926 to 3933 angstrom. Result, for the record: 3930.94 angstrom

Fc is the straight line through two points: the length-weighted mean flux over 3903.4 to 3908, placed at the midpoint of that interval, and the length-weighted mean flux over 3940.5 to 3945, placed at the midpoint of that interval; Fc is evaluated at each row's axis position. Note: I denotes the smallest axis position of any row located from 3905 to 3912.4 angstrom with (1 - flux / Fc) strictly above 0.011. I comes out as 3909.28 angstrom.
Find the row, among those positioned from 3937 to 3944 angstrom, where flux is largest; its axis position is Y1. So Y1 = 3939.10 angstrom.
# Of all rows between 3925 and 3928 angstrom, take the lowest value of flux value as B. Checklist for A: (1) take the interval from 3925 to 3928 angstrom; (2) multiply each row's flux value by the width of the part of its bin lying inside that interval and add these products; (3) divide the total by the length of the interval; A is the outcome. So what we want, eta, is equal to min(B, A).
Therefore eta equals 6.46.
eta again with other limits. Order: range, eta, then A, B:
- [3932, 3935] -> 6.47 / 6.78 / 6.47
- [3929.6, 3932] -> 6.38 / 6.51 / 6.38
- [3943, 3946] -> 6.44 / 6.73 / 6.44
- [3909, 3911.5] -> 6.66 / 7.50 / 6.66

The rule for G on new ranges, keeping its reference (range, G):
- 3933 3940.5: 3936.38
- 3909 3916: 3909.28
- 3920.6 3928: 3924.61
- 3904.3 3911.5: 3904.78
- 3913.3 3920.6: 3920.10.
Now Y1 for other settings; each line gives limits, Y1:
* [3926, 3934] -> 3928.23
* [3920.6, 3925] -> 3923.71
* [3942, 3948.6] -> 3948.18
